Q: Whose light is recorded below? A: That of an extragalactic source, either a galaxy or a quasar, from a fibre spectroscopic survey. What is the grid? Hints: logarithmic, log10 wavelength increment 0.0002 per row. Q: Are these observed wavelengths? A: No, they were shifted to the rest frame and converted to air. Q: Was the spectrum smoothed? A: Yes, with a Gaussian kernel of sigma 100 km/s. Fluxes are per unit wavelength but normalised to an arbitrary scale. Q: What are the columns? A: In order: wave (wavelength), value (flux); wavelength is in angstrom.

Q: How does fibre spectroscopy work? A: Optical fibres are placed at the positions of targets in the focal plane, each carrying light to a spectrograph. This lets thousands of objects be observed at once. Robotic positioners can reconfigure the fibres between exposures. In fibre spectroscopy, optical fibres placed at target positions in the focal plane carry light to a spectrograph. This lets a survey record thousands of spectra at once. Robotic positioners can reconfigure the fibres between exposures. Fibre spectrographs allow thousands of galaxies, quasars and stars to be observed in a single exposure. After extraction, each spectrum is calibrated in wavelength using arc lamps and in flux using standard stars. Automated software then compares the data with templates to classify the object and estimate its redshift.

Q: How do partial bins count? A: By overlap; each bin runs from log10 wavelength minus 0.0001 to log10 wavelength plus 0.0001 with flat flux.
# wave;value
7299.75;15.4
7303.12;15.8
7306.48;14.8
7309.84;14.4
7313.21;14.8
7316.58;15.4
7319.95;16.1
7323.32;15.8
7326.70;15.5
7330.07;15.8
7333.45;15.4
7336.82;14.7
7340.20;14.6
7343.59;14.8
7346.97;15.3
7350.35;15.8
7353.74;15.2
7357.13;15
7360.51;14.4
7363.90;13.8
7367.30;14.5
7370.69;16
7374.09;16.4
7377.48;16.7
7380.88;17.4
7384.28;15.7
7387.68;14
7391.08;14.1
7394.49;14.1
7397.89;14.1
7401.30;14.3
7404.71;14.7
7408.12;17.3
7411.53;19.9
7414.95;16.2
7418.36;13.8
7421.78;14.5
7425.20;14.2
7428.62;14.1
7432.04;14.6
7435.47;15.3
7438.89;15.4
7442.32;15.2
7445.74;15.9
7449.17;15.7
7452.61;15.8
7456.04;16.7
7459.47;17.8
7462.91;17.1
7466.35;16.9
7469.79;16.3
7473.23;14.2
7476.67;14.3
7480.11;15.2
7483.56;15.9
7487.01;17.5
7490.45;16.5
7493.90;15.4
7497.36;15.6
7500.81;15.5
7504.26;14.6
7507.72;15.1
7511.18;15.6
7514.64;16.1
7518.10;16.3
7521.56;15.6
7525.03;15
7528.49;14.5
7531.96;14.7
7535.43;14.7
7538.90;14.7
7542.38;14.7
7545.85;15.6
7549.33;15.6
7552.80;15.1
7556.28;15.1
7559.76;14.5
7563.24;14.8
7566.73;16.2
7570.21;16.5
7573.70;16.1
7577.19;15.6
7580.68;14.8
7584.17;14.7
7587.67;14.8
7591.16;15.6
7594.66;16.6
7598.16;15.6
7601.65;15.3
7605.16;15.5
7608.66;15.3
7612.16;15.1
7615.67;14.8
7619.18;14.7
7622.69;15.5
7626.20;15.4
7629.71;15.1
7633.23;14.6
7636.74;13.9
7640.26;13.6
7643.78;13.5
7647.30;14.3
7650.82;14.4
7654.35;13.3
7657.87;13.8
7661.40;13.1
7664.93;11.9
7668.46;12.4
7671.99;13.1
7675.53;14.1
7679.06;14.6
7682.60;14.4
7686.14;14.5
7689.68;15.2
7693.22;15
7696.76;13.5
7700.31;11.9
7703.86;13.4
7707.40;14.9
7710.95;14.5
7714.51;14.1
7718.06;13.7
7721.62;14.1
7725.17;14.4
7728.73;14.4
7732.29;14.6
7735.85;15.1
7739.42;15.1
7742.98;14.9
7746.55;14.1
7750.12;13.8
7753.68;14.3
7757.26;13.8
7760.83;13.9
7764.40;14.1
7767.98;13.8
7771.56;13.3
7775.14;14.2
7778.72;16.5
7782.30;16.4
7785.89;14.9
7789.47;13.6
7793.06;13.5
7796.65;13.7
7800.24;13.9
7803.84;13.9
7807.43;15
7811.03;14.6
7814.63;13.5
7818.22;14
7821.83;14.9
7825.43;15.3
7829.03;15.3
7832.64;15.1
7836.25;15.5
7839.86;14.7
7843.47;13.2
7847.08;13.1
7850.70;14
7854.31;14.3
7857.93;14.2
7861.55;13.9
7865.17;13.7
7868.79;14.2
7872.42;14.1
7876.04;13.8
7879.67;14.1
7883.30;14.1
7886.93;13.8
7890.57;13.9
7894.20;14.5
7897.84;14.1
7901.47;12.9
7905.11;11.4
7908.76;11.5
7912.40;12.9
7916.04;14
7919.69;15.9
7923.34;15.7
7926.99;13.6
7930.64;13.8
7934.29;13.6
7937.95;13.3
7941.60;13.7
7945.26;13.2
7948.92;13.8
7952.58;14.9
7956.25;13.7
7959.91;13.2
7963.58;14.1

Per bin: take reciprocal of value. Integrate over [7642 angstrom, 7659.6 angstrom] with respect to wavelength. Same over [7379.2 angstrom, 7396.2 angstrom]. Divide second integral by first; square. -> 0.80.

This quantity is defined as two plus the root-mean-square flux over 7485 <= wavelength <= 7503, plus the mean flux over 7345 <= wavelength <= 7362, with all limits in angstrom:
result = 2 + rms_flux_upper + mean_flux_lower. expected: 33.3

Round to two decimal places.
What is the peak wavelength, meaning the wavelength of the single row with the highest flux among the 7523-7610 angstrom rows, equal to 7594.66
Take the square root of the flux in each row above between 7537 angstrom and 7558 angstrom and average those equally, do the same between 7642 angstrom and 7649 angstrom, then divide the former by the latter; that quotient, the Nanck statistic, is 1.043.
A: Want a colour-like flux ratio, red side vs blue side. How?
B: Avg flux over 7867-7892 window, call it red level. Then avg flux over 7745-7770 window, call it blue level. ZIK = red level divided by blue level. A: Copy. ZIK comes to 1.00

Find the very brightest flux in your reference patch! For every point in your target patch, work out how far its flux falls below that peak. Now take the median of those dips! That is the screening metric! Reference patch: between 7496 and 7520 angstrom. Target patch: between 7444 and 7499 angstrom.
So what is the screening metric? 0.40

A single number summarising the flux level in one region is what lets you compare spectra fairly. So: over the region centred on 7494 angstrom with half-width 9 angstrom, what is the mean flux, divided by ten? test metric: 1.61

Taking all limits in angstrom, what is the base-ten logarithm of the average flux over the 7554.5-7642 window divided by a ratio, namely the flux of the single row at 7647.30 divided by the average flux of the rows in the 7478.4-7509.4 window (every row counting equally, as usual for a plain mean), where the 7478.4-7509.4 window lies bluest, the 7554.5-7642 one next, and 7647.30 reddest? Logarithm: 1.22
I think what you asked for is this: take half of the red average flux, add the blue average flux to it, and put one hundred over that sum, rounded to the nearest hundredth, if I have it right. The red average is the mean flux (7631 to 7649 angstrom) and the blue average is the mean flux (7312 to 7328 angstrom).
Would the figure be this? 4.44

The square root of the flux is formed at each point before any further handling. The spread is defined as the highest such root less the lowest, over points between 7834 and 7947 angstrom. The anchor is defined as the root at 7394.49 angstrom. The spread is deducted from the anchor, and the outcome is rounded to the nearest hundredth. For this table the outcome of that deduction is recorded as 3.14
